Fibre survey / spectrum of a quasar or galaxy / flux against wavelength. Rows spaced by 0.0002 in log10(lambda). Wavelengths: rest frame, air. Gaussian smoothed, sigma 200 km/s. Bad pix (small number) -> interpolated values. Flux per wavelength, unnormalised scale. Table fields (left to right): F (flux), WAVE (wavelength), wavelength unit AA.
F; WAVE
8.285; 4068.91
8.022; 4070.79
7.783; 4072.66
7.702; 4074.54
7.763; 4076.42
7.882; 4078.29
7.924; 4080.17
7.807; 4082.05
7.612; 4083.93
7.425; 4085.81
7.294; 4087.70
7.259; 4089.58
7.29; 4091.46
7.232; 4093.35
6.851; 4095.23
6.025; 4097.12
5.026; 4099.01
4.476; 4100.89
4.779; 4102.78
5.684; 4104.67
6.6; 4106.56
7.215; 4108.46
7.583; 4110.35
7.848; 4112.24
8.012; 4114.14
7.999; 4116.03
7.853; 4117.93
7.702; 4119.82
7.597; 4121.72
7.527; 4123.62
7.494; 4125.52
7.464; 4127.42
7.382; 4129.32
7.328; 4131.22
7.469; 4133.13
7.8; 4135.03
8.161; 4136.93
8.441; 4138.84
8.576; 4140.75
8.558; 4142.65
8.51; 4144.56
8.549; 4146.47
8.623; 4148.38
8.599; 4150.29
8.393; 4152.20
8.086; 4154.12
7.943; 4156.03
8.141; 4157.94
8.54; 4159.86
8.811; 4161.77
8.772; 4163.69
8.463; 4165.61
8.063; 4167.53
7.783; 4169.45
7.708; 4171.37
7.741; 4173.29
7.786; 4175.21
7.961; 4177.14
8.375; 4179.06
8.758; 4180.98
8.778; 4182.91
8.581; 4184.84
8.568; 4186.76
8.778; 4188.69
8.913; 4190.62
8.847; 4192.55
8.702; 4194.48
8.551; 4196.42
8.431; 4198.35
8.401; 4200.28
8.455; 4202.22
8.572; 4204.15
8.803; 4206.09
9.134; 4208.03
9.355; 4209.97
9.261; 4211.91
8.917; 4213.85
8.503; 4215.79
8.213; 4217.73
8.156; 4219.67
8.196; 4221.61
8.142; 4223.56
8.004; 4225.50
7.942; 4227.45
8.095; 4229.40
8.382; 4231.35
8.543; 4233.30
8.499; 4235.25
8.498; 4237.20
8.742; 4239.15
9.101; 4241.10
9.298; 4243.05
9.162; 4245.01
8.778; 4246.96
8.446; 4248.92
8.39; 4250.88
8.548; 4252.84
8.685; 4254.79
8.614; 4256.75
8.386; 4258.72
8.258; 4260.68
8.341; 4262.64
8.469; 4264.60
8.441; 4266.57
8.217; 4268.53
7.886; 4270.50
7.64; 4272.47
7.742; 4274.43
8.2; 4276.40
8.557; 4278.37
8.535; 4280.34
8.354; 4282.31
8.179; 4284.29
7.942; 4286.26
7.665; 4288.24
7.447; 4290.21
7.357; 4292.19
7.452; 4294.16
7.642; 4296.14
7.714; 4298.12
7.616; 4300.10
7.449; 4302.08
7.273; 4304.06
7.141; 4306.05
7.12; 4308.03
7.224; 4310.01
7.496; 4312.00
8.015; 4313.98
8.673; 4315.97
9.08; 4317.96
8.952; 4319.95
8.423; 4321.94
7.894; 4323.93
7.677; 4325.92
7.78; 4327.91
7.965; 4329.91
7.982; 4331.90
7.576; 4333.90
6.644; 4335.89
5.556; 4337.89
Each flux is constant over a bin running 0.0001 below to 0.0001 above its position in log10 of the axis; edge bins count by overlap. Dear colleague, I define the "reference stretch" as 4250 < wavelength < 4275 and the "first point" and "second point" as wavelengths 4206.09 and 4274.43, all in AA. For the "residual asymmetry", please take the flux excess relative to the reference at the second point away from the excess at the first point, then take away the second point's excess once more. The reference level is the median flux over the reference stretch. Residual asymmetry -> 1.7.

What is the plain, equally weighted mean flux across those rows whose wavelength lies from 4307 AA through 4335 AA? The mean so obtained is 7.99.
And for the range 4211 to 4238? 8.38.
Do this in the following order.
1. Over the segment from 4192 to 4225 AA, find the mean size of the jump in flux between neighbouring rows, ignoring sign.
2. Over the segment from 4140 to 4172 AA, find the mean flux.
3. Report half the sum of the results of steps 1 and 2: 4.3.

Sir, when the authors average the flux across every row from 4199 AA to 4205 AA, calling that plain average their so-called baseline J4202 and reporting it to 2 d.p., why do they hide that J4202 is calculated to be 8.48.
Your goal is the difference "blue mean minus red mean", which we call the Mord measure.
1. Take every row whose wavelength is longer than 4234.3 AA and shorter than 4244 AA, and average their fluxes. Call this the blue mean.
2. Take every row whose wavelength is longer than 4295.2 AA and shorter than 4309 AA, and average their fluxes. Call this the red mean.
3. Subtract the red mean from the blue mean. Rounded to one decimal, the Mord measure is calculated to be 1.4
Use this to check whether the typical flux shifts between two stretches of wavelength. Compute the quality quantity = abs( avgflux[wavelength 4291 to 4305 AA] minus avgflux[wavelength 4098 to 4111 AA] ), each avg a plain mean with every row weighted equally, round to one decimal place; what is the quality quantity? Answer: 1.6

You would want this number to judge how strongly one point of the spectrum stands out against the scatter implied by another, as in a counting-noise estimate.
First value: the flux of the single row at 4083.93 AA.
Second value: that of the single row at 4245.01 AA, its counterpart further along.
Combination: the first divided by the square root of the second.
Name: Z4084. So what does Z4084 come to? 2.5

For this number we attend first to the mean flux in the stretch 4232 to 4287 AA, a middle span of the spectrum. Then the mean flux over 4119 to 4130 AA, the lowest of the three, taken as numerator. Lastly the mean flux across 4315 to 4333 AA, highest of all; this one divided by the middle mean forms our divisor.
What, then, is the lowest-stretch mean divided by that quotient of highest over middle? 7.7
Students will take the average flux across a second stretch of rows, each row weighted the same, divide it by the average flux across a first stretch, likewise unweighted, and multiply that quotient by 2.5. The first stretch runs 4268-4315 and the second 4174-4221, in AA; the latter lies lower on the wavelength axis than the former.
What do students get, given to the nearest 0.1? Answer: 2.8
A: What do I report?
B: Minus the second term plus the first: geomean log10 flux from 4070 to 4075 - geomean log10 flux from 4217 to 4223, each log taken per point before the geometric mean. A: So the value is -0.019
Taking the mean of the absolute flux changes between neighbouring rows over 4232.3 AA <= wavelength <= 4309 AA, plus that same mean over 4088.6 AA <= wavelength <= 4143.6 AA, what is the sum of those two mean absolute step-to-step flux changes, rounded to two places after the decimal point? 0.47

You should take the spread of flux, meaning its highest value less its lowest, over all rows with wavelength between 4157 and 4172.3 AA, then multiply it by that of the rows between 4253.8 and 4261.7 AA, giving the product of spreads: 0.47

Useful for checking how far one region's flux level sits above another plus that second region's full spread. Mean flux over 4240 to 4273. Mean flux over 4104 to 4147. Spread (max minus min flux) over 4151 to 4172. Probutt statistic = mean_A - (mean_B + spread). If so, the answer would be -0.3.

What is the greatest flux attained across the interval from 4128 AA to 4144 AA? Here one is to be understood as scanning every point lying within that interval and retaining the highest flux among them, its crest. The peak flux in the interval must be 8.576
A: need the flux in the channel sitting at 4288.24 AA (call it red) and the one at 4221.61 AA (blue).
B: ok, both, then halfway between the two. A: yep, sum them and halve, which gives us 7.9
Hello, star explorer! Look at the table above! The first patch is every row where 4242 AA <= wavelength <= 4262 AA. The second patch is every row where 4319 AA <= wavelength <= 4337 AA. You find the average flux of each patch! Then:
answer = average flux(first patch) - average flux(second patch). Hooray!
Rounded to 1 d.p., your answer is 0.8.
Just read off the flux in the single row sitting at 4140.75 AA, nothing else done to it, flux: 8.576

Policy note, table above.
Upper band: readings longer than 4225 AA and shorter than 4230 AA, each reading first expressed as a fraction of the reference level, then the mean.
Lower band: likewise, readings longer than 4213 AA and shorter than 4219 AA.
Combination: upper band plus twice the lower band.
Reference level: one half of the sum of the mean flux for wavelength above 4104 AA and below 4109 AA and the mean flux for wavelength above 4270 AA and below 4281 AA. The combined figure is 3.44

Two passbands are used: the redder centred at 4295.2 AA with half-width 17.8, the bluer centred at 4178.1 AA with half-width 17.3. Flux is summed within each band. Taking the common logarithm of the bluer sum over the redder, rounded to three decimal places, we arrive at 0.040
